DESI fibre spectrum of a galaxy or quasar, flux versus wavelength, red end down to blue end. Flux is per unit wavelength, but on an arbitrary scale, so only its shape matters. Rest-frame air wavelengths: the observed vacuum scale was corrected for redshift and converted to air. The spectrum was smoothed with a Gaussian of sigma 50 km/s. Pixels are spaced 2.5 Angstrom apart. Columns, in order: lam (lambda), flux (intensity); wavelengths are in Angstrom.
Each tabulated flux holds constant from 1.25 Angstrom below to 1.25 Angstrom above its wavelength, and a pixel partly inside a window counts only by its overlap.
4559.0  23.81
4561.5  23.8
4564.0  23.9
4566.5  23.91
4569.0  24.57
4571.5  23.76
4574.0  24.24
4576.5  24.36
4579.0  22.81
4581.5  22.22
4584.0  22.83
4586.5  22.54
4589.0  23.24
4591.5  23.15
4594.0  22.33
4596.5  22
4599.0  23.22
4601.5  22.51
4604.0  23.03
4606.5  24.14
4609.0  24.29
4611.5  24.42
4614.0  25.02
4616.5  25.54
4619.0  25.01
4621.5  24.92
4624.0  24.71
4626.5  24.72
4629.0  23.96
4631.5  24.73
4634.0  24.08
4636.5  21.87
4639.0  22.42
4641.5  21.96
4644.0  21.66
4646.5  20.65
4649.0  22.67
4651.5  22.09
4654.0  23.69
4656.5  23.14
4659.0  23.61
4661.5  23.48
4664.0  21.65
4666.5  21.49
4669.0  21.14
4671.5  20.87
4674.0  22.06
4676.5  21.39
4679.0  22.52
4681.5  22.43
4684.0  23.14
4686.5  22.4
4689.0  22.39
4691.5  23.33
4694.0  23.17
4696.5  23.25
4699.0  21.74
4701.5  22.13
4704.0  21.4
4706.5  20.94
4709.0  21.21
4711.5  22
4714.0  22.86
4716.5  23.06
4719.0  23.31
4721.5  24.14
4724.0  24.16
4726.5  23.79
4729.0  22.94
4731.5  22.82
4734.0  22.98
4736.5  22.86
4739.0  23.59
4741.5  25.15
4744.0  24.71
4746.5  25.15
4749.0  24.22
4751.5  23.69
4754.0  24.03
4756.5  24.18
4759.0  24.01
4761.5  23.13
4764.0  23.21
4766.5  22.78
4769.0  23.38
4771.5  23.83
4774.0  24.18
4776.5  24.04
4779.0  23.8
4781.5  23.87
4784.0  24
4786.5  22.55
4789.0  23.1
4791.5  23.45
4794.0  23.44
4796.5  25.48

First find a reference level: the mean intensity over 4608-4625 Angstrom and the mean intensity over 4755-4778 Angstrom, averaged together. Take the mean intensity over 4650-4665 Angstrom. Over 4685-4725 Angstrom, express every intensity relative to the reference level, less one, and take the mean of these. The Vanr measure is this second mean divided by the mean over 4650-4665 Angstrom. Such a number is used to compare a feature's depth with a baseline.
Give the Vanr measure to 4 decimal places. -0.0030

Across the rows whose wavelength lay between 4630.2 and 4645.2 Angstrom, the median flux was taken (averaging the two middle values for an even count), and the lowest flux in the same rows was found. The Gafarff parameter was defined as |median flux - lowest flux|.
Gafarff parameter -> 0.53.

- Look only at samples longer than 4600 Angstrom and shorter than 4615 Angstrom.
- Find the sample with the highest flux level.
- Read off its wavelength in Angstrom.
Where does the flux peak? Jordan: 4614.0 Angstrom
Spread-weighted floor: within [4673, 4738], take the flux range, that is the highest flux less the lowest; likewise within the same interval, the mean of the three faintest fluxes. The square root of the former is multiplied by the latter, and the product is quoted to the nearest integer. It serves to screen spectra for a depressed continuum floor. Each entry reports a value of 38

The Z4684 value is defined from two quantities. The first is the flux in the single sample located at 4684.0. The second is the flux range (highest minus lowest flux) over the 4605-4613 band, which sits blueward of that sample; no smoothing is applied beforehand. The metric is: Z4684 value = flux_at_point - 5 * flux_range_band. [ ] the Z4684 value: 22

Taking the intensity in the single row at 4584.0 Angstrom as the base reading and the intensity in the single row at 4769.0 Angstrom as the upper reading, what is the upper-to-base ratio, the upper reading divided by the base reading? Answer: 1.02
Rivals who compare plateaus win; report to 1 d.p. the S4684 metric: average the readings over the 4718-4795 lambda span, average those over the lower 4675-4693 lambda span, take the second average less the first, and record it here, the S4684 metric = -1.2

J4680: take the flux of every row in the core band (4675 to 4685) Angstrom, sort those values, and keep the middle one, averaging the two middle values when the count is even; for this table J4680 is 22.5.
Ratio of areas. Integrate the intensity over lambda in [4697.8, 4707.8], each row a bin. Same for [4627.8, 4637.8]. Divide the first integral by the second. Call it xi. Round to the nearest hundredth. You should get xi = 0.91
